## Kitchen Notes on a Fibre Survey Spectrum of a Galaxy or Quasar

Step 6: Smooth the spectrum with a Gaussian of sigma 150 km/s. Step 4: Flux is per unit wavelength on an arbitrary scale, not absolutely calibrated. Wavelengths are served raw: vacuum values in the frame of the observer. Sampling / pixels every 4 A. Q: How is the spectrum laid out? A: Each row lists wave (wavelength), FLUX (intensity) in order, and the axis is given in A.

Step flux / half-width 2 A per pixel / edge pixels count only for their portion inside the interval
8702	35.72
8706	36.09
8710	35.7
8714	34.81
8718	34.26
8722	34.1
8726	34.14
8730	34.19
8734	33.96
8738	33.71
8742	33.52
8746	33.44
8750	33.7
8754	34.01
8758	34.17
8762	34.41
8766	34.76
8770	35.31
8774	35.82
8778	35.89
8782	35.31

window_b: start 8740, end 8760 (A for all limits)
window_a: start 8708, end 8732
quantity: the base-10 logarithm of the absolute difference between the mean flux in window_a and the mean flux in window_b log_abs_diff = -0.12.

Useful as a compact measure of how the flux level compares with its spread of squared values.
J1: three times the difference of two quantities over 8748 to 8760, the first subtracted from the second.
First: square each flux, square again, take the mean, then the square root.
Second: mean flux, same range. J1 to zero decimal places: -3358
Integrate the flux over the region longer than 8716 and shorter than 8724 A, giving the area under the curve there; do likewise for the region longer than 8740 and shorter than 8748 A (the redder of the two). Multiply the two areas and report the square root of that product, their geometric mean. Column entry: 271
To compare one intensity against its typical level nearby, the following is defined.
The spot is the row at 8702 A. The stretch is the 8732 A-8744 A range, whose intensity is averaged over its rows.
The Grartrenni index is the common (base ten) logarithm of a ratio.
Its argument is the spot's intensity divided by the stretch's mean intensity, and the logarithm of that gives 0.025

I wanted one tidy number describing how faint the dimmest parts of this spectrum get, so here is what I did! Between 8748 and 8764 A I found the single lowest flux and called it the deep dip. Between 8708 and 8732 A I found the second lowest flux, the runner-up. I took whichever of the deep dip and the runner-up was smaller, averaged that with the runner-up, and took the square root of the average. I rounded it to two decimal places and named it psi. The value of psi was 5.82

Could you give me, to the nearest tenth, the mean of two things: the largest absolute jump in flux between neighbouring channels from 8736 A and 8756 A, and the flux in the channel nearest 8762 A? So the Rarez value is 17.4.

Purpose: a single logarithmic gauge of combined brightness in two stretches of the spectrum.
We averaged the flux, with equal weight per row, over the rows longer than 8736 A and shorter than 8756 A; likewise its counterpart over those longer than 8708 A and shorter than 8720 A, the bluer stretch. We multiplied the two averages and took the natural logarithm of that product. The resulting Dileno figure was 7.07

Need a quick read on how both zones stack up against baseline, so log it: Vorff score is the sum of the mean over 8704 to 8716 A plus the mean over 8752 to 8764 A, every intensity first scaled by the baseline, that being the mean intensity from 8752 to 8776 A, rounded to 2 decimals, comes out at 2.01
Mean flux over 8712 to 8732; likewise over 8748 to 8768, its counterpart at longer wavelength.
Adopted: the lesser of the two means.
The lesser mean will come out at 34.2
